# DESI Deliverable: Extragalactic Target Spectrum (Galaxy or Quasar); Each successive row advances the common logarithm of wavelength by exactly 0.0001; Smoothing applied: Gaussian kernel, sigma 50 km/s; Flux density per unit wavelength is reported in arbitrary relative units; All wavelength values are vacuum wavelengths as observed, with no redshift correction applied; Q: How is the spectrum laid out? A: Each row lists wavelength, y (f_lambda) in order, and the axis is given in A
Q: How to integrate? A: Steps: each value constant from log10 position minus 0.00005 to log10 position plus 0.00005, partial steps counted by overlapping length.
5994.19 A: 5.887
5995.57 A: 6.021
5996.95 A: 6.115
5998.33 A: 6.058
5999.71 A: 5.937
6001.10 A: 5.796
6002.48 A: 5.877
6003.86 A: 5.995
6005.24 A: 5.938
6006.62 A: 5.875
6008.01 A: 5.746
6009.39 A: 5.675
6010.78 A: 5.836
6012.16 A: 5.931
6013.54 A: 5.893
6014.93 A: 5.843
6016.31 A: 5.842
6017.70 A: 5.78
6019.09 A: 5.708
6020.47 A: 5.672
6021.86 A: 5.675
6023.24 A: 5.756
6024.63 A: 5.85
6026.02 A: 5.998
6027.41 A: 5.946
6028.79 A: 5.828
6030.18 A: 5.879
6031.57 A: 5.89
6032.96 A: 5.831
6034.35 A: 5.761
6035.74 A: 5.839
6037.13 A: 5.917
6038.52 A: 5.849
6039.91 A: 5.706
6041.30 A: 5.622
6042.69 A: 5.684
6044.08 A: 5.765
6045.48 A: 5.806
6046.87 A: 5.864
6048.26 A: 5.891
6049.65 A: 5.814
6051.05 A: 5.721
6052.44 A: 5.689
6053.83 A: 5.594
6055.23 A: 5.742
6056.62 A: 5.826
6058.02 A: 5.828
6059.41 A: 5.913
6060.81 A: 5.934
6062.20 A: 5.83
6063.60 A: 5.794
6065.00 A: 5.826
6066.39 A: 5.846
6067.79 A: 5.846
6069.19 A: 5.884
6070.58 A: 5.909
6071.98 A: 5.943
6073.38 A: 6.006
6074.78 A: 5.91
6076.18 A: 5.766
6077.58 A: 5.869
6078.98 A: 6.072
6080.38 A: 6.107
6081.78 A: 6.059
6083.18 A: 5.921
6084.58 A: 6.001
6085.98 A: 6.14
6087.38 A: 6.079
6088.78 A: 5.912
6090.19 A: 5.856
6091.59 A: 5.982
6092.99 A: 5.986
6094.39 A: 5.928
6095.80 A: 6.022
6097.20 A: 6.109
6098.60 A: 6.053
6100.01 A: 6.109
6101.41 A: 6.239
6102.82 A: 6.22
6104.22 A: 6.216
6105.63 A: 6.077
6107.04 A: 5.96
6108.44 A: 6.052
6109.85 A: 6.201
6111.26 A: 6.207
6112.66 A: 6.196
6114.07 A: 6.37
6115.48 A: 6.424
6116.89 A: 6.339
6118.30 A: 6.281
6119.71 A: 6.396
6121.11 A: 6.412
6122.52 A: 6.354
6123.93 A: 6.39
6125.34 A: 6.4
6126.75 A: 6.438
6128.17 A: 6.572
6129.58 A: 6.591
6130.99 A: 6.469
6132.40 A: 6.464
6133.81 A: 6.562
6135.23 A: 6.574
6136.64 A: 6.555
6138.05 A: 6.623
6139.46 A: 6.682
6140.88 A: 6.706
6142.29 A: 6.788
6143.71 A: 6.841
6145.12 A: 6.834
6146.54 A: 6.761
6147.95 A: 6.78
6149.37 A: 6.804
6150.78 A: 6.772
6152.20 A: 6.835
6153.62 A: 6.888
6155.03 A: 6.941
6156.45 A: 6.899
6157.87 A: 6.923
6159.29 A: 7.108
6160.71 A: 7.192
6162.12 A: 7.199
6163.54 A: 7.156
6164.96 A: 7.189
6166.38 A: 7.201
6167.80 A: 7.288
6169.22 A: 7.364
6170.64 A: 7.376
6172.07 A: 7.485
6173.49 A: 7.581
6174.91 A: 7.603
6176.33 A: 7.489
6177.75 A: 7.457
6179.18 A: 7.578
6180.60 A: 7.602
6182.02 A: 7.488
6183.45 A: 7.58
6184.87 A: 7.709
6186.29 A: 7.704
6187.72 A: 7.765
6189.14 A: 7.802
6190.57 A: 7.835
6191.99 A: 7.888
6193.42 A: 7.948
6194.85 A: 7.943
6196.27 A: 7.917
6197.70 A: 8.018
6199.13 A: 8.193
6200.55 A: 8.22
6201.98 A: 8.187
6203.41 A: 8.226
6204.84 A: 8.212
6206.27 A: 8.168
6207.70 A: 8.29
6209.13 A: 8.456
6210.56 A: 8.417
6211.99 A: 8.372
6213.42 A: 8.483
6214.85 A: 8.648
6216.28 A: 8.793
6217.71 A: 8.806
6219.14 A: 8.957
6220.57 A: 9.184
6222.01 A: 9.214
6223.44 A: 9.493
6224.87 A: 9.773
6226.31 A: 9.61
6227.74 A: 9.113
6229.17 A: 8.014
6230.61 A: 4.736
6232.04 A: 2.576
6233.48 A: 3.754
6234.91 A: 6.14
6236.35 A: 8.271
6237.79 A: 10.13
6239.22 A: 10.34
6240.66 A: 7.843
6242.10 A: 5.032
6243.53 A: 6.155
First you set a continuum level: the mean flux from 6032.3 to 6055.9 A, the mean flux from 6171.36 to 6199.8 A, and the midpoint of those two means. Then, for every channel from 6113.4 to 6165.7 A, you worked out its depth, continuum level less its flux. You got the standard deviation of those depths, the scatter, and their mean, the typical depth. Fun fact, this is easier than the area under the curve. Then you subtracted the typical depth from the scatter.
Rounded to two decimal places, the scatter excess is 0.21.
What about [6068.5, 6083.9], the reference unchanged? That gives -0.70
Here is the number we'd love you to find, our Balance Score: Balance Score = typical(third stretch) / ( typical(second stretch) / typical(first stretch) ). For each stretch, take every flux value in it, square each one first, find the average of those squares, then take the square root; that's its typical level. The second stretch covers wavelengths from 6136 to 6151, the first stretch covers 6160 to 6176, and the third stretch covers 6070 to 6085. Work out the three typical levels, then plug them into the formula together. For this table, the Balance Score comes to 6.48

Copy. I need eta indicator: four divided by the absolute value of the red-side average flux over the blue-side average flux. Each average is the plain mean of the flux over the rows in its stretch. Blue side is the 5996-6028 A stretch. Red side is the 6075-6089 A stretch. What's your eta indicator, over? 3.9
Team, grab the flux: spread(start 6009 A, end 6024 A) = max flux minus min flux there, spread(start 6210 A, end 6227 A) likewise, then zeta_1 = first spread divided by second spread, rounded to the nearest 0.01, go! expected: 0.18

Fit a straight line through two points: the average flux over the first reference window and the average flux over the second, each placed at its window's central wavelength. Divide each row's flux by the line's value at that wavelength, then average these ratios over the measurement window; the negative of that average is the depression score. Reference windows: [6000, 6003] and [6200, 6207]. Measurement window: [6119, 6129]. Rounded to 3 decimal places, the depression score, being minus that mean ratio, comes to -0.884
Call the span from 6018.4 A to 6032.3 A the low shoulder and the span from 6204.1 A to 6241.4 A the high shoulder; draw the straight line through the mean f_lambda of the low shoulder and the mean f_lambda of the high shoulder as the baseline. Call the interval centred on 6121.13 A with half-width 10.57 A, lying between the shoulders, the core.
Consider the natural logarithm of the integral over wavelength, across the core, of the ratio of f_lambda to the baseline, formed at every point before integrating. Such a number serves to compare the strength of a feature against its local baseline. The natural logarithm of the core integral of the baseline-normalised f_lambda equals 2.97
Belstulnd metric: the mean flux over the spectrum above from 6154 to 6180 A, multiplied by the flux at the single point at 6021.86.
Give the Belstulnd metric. 41.3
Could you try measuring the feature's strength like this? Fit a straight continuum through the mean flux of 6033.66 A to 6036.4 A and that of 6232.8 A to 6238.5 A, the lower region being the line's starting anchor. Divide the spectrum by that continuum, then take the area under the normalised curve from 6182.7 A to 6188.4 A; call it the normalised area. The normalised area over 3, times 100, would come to 216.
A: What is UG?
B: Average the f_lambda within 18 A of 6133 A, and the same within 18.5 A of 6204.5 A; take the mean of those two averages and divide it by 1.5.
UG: 5.0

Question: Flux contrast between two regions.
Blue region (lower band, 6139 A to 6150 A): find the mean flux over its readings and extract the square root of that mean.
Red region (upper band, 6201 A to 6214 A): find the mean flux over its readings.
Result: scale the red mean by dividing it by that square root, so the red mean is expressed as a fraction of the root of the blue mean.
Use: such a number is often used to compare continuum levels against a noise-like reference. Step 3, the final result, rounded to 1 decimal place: 3.2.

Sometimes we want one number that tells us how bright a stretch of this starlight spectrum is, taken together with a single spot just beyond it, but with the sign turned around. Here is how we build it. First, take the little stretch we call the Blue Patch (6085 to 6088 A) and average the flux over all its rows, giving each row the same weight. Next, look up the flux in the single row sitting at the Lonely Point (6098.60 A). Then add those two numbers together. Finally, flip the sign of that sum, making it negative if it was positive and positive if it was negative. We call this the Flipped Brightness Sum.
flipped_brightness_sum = -12.2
